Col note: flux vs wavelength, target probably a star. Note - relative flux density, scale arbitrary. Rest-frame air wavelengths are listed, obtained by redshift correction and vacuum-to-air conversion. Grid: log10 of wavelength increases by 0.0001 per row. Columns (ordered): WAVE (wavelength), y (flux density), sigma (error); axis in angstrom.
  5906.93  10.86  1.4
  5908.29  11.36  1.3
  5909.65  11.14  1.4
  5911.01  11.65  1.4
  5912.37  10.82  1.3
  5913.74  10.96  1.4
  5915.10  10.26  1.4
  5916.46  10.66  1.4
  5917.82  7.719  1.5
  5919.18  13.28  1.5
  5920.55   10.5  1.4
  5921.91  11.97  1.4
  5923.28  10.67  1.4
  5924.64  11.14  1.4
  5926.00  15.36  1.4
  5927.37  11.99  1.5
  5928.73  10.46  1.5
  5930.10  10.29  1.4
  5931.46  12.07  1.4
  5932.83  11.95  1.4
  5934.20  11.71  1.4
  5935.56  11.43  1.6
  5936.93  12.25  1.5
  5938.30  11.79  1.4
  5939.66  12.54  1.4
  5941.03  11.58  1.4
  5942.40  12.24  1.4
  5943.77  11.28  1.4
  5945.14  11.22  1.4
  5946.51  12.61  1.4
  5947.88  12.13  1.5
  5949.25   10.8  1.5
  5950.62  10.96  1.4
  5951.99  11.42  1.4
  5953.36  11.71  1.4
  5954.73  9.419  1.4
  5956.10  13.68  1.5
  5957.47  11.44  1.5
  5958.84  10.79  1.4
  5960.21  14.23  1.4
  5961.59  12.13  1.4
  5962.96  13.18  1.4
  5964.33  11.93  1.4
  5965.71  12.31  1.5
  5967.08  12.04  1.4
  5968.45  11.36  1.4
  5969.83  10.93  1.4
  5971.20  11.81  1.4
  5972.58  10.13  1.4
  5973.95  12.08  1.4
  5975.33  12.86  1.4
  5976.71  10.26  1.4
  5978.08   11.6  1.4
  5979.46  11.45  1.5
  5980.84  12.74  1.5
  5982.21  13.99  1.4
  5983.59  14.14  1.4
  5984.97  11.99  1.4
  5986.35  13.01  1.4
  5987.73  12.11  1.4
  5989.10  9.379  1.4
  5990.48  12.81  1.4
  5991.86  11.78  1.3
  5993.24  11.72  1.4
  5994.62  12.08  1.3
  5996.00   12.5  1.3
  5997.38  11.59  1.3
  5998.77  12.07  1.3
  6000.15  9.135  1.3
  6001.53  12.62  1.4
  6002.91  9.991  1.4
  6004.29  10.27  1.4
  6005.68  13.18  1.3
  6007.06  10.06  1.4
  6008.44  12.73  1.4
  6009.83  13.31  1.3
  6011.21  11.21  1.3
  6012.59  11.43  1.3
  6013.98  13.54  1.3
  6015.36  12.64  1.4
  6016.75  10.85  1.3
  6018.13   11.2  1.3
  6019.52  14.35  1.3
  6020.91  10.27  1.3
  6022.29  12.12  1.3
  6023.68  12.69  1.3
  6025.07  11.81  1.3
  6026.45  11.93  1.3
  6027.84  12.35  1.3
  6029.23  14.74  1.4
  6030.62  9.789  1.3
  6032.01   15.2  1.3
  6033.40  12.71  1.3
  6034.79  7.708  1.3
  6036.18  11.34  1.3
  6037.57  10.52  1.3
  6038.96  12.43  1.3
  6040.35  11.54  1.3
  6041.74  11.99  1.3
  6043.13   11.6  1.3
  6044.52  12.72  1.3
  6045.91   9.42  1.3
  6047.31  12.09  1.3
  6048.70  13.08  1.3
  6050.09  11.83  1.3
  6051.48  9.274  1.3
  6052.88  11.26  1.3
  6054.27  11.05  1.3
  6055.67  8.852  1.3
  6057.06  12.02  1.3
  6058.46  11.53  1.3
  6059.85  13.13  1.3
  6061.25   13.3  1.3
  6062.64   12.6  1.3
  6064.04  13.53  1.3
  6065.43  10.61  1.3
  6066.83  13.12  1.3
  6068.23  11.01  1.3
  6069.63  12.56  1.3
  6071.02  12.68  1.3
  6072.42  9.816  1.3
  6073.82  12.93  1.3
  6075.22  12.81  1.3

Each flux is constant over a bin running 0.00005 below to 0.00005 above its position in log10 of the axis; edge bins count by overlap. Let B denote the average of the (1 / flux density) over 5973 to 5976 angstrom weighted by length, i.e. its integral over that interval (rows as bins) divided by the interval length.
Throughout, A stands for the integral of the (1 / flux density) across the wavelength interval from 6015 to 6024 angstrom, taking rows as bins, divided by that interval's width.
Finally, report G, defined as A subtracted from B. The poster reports -0.003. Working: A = 0.085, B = 0.082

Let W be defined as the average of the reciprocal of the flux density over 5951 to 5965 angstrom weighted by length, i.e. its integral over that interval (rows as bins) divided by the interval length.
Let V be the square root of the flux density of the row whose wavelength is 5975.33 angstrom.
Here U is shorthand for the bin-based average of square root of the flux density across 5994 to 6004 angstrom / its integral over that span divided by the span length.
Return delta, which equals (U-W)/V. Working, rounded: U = 3.37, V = 3.59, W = 0.0847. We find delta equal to 0.92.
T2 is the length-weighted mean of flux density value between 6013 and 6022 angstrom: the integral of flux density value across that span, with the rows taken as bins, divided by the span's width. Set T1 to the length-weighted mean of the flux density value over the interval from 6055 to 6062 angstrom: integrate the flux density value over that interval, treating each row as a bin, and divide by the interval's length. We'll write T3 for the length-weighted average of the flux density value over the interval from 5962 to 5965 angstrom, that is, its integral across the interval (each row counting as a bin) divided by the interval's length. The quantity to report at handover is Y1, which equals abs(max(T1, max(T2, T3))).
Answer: 12.5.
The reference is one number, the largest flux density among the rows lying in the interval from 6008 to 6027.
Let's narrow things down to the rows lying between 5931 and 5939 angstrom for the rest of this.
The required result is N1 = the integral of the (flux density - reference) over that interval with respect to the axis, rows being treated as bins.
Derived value -20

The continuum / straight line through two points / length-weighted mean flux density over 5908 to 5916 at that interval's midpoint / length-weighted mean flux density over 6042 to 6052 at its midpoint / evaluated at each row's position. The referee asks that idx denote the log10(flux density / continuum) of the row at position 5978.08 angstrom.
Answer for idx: 0.013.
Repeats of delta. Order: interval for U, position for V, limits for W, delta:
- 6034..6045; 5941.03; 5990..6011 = 0.96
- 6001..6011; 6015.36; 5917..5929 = 0.94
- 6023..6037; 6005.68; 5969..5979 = 0.93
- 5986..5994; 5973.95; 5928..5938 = 0.96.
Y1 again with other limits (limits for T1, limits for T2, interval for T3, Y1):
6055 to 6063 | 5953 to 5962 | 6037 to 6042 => 11.9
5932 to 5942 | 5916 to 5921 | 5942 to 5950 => 11.9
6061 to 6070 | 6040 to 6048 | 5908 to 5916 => 12.3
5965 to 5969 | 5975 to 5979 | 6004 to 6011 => 12.0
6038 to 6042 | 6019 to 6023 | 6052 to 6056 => 12.2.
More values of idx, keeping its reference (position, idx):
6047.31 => 0.022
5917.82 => -0.155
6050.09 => 0.012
